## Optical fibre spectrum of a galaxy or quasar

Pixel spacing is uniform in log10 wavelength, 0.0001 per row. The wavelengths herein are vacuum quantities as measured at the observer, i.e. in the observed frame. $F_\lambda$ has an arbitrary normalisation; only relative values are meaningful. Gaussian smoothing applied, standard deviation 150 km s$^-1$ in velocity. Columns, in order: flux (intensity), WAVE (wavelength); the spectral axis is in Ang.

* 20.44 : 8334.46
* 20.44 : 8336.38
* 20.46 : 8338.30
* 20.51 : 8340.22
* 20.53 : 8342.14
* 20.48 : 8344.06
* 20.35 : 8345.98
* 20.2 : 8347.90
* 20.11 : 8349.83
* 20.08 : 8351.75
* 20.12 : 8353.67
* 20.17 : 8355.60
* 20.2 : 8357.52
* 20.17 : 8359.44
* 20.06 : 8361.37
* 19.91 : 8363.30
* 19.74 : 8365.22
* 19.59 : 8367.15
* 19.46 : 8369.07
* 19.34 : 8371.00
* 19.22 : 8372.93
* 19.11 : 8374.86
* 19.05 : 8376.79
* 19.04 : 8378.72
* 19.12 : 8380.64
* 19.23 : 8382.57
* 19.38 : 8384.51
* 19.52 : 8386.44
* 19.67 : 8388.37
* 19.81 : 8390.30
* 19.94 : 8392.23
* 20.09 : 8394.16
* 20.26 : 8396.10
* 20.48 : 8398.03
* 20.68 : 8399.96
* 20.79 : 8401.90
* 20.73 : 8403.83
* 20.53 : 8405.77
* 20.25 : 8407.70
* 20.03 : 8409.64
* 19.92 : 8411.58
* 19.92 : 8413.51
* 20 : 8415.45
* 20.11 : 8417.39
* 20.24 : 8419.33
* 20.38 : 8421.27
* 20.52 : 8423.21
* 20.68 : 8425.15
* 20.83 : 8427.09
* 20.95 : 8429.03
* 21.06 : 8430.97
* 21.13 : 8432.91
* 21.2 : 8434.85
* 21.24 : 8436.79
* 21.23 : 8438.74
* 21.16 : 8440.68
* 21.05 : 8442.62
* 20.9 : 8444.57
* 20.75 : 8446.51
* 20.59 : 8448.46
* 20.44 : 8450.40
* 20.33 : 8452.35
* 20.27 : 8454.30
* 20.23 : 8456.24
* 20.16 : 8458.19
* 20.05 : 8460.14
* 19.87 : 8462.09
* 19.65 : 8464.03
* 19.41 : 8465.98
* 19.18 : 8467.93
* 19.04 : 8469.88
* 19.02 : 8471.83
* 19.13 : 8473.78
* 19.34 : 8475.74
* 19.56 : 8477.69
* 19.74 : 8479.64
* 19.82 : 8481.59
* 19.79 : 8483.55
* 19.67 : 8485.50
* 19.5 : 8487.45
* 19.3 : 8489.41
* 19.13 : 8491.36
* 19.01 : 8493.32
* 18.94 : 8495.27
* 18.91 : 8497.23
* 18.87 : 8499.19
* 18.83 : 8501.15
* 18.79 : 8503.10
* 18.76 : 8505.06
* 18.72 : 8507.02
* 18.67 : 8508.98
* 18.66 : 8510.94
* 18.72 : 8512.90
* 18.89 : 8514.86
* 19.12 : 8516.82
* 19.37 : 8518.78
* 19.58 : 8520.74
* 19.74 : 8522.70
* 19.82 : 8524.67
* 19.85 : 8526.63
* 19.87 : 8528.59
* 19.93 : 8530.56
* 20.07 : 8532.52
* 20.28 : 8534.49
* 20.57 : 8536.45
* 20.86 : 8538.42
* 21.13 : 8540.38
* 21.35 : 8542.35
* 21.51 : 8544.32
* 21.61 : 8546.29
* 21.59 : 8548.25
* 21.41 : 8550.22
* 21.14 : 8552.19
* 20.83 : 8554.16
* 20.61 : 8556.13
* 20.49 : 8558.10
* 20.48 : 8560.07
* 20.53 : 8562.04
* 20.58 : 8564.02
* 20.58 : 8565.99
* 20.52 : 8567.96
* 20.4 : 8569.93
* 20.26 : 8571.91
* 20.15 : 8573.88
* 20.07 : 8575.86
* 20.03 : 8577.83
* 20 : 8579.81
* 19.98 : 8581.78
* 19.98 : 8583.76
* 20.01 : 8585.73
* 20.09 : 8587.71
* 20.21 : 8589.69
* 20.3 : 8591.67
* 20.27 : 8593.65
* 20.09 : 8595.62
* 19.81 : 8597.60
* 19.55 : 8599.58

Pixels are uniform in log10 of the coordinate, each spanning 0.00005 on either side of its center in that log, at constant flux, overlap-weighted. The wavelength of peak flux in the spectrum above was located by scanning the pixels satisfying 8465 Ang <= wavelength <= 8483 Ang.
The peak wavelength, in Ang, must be 8481.59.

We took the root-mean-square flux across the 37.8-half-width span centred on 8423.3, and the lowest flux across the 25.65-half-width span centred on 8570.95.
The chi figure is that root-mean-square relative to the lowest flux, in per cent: 102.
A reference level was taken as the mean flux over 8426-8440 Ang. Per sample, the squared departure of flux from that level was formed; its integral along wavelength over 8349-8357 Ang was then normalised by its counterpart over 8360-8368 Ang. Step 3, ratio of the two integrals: 0.6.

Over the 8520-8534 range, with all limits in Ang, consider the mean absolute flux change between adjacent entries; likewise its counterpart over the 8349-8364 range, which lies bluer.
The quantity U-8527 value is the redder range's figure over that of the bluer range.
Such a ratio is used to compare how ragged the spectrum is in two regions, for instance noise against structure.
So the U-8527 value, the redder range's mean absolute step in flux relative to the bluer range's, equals 1.3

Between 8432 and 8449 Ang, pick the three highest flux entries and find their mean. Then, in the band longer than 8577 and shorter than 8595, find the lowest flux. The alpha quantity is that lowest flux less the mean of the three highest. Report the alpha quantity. -1.2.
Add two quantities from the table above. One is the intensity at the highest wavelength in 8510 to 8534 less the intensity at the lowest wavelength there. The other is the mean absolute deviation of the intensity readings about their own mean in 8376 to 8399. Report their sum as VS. 1.8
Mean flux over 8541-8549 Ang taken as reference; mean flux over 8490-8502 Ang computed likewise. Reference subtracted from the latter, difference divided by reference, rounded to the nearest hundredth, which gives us -0.12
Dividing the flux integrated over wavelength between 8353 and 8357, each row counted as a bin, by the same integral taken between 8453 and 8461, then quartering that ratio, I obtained 0.12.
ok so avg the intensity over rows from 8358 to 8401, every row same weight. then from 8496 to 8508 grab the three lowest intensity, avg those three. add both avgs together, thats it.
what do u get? 38.4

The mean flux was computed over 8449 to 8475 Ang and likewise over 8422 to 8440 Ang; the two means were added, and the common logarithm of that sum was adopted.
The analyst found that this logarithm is 1.61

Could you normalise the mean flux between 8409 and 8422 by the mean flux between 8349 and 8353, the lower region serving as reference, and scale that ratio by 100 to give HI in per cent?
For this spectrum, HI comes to 100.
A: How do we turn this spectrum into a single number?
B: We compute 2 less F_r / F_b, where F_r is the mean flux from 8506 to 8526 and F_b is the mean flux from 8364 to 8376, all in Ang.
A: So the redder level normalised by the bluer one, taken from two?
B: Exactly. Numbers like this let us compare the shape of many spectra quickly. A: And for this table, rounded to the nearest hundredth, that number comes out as 1.01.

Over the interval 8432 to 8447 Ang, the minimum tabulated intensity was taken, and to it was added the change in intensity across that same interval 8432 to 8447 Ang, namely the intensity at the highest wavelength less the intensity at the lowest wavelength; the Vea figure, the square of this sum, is 415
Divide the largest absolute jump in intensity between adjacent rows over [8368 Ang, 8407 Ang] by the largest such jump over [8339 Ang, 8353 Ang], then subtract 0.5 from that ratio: 1.0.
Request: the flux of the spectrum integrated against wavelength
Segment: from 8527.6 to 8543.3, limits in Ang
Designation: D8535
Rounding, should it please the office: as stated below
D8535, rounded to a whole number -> 322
